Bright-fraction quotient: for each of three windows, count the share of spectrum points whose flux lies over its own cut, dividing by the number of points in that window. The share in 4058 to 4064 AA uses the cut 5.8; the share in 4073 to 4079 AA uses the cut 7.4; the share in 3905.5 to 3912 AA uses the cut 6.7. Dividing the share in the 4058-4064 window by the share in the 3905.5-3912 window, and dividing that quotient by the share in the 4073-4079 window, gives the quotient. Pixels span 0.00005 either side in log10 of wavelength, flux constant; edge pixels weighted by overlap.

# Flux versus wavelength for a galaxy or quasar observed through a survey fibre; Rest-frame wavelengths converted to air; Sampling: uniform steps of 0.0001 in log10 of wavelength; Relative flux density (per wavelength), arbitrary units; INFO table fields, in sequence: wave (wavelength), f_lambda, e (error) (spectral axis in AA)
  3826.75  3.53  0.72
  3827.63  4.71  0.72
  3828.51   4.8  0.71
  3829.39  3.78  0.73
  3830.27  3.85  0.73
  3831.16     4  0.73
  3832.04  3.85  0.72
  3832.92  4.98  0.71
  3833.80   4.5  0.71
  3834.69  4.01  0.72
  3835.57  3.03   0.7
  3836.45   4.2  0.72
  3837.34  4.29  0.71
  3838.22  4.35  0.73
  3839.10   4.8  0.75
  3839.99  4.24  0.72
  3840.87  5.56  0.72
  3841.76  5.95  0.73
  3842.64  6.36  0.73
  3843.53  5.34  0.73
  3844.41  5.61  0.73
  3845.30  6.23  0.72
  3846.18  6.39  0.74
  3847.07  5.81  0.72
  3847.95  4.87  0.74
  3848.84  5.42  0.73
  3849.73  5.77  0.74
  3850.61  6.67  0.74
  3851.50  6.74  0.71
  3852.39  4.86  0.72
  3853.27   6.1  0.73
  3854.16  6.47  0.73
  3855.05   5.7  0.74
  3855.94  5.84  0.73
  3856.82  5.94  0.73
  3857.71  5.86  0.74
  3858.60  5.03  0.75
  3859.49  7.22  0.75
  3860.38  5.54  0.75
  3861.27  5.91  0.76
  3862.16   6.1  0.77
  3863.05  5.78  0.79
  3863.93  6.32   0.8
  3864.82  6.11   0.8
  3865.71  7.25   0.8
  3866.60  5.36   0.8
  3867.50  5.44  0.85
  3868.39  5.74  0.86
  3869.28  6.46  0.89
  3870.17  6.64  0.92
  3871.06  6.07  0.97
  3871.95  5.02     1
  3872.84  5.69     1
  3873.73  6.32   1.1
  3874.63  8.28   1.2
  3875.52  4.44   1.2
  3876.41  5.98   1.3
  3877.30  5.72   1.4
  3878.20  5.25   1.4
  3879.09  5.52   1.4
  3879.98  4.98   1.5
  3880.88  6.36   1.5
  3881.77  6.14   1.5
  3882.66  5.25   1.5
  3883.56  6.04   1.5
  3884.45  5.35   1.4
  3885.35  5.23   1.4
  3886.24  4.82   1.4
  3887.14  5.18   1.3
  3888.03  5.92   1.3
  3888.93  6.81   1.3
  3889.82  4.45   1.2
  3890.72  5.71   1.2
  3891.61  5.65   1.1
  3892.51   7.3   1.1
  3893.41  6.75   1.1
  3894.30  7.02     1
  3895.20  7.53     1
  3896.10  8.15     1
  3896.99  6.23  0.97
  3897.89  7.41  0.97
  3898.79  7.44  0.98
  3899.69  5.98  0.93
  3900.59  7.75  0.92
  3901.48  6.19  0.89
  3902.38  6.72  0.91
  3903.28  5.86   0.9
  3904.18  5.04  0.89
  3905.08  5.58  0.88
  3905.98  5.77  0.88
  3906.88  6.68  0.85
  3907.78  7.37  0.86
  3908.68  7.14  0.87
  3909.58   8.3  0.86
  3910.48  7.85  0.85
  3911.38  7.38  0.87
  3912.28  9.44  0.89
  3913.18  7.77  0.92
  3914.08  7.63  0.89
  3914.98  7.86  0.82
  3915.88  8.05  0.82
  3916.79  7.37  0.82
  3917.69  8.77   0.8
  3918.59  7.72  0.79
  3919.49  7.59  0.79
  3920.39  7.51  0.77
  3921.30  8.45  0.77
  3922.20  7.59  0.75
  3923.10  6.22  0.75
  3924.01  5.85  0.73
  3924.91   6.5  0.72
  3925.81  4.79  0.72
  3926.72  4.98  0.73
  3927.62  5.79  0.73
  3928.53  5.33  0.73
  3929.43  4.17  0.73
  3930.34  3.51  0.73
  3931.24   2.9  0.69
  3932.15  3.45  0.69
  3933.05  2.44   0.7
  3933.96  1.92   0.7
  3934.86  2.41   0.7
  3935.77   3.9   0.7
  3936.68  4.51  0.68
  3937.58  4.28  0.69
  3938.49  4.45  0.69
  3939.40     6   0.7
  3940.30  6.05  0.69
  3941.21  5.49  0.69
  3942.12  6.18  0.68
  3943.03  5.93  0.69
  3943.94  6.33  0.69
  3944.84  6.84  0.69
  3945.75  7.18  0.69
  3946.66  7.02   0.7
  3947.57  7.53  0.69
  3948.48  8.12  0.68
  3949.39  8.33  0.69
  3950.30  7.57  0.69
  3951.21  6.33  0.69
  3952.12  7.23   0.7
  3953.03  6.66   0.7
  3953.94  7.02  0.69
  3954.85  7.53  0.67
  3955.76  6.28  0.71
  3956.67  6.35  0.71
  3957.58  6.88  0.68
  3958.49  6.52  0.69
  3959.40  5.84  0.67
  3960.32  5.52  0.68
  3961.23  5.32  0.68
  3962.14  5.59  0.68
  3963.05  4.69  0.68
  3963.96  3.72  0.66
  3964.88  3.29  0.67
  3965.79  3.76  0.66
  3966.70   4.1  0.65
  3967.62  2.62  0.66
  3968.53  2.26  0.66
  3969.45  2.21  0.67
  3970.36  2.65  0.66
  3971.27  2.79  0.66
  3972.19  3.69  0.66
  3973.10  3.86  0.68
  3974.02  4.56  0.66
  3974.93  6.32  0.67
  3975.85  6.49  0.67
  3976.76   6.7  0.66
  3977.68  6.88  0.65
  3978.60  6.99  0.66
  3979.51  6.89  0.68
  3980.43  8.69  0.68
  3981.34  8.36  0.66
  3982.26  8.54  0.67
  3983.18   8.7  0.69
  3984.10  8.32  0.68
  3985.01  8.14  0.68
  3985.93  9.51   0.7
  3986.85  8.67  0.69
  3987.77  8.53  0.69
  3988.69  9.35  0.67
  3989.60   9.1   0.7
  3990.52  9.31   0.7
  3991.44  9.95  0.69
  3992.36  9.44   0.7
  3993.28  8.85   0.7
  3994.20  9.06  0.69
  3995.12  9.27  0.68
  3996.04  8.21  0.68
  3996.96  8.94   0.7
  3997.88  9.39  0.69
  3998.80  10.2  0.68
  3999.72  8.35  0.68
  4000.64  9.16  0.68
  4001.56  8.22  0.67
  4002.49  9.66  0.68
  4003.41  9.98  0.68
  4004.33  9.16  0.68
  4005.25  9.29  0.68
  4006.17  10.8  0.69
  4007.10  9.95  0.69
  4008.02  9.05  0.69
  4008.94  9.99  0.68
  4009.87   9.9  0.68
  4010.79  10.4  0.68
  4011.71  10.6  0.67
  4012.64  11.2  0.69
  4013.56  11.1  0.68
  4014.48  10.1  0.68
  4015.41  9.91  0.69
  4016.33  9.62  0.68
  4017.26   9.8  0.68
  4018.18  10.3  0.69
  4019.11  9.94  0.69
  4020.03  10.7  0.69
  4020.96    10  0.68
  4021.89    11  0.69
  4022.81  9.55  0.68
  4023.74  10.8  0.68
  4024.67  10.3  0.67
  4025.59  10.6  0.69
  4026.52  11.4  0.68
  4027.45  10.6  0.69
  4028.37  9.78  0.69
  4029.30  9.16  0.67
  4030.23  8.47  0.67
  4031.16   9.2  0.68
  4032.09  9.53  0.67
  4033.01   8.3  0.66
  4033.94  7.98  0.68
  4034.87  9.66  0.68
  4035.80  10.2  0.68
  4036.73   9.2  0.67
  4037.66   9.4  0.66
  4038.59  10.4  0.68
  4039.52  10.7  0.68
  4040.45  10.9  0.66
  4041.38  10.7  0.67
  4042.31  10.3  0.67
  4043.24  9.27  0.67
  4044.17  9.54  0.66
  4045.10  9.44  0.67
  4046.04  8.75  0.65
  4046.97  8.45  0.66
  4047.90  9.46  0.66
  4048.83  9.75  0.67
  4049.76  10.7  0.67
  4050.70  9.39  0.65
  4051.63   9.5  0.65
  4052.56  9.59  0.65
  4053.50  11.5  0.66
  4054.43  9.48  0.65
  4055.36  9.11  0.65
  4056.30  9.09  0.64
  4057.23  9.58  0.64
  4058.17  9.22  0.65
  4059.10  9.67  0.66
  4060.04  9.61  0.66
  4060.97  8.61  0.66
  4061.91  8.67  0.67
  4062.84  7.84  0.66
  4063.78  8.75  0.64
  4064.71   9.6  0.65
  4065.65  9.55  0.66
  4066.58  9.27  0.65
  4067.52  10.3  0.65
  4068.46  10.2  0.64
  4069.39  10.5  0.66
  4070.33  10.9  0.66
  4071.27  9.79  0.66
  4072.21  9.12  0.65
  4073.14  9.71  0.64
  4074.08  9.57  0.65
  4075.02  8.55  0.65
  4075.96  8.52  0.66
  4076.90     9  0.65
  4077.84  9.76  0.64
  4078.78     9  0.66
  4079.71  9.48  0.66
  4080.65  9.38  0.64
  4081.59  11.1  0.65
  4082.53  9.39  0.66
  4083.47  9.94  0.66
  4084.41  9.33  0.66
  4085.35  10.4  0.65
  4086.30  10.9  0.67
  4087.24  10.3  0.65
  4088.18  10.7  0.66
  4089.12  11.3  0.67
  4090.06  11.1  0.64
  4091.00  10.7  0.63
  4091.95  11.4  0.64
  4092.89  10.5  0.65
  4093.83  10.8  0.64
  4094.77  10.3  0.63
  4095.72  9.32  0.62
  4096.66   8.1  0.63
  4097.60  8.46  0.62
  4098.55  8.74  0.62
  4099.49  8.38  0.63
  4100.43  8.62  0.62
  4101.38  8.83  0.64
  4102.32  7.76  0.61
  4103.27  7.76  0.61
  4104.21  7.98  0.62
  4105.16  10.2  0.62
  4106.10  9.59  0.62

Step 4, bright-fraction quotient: 1.4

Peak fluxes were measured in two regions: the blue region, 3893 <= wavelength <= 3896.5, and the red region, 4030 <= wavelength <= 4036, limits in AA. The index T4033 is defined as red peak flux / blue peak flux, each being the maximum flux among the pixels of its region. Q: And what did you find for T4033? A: 1.25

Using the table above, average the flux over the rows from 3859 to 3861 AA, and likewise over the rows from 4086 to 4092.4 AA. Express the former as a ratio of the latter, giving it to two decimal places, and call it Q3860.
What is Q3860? 0.58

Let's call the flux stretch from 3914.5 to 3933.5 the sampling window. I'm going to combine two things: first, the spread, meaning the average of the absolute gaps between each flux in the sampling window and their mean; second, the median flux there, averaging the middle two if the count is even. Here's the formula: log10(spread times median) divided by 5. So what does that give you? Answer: 0.20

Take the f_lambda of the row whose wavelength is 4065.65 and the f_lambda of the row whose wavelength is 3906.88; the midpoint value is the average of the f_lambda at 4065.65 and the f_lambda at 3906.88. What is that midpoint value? 8.1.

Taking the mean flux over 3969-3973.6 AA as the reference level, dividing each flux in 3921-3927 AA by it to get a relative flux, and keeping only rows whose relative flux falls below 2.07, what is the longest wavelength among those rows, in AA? 3926.72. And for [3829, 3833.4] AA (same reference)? 3832.92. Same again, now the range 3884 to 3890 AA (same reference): 3889.82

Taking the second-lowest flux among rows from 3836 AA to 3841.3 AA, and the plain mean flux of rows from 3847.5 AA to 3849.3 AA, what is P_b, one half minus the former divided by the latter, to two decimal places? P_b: -0.32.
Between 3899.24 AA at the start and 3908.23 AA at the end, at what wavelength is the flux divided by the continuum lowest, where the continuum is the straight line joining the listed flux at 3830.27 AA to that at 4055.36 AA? 3904.18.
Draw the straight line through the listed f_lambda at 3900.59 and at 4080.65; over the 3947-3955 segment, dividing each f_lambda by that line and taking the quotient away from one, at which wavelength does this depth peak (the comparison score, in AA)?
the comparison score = 3951.21 AA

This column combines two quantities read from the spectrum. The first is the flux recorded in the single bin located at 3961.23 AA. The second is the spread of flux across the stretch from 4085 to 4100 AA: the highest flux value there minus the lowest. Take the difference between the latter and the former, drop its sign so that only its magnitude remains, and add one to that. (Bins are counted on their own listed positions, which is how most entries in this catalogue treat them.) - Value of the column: 3.0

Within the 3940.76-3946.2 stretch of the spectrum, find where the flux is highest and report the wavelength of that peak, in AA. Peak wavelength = 3945.75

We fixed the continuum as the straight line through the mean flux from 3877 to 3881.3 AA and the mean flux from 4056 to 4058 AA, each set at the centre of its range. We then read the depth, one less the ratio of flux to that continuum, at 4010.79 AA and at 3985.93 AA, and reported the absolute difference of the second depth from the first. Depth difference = 0.03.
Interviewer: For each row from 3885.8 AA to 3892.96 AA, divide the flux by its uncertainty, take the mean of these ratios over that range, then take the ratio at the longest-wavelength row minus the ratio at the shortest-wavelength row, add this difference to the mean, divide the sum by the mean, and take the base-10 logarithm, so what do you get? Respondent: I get 0.23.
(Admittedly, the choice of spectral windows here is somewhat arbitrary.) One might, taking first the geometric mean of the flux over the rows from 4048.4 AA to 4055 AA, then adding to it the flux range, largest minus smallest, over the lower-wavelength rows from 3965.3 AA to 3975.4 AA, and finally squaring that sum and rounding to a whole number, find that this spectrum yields 198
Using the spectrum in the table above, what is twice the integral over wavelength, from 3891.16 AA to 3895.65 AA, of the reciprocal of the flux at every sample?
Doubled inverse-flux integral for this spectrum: 1.32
